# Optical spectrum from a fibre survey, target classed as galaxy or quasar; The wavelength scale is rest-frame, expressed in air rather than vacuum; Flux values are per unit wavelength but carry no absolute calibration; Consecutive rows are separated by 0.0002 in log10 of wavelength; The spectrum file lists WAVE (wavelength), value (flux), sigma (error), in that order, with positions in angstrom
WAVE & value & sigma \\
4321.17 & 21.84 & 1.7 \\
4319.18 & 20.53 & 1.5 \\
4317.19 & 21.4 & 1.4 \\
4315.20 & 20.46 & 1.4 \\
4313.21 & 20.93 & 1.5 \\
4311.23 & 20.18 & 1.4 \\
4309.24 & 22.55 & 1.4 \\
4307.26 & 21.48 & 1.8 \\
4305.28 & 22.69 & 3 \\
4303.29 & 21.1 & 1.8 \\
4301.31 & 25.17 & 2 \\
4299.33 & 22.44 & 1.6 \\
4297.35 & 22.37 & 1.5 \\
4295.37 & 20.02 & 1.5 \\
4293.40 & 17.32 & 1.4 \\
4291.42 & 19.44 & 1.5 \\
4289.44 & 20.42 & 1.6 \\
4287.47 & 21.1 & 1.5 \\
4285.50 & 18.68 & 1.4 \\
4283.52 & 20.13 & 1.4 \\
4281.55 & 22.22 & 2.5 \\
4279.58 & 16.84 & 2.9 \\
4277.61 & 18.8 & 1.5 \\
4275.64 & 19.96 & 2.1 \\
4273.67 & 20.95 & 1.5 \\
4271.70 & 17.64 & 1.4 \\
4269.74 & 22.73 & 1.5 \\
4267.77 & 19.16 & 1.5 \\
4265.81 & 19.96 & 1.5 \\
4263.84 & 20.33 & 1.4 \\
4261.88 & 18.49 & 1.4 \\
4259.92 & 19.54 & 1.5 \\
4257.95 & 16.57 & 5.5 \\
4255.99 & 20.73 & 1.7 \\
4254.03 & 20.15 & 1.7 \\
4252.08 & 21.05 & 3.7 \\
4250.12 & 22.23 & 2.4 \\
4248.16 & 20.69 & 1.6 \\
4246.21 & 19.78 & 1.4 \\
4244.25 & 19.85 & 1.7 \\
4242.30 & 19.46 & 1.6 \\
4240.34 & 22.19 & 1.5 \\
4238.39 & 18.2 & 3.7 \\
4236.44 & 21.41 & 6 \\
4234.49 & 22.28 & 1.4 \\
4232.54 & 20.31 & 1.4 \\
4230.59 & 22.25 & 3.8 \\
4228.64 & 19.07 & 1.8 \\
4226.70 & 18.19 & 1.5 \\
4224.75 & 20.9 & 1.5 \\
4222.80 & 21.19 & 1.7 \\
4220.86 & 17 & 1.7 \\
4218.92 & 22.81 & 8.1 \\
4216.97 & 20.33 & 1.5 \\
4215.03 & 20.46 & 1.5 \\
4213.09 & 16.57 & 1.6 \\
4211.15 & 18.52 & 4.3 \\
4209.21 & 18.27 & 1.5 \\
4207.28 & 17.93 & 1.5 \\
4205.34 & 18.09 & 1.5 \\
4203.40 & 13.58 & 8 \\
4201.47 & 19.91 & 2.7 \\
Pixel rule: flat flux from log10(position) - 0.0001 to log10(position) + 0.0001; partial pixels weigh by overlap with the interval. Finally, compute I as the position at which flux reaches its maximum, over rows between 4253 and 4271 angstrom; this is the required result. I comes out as 4269.74 angstrom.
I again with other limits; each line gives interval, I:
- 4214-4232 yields 4218.92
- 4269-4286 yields 4269.74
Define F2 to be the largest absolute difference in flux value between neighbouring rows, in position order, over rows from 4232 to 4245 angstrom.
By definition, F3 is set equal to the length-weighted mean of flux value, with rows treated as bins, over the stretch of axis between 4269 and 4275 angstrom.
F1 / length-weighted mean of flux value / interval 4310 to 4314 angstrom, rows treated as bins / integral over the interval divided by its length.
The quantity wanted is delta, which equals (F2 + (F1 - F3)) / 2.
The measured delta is 2.2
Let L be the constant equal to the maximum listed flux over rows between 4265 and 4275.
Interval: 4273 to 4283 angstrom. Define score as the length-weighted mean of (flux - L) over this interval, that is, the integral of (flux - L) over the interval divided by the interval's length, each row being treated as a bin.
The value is -3.0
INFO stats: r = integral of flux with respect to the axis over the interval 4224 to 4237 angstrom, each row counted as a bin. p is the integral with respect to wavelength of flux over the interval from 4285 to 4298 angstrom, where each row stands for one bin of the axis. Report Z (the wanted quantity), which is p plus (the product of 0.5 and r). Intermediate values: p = 259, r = 268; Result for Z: 393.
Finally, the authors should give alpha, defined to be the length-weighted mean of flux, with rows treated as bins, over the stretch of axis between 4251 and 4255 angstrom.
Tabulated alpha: 20.7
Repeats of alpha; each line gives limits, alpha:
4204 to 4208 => 17.6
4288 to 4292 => 20.1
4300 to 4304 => 23.2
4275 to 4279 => 19.1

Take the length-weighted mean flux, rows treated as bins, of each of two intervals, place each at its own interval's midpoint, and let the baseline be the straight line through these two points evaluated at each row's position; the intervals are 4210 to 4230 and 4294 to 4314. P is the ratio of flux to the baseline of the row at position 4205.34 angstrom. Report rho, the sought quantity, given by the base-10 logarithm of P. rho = -0.025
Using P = 0.94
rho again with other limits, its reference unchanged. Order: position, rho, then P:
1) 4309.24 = 0.011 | 1.03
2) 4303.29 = -0.014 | 0.97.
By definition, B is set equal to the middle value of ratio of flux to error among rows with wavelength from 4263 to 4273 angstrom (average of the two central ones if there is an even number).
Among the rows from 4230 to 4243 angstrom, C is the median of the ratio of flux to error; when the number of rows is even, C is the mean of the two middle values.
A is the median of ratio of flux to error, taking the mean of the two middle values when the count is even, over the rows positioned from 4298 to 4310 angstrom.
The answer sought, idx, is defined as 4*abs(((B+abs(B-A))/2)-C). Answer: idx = 19.9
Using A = 12.3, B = 13.3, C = 12.2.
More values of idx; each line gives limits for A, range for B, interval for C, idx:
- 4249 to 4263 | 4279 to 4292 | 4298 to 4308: 19.6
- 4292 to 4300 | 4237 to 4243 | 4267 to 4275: 26.1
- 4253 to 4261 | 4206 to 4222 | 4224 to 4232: 21.4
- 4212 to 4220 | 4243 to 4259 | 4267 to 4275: 29.6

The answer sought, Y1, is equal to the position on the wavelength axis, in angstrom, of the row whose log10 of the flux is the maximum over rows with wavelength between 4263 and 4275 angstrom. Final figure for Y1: 4269.74 angstrom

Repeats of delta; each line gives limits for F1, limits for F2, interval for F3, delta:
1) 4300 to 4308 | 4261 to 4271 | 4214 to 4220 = 2.6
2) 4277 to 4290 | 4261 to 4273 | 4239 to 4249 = 2.3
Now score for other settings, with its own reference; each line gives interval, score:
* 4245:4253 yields -1.8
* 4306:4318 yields -1.5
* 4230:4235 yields -1.2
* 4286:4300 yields -2.4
